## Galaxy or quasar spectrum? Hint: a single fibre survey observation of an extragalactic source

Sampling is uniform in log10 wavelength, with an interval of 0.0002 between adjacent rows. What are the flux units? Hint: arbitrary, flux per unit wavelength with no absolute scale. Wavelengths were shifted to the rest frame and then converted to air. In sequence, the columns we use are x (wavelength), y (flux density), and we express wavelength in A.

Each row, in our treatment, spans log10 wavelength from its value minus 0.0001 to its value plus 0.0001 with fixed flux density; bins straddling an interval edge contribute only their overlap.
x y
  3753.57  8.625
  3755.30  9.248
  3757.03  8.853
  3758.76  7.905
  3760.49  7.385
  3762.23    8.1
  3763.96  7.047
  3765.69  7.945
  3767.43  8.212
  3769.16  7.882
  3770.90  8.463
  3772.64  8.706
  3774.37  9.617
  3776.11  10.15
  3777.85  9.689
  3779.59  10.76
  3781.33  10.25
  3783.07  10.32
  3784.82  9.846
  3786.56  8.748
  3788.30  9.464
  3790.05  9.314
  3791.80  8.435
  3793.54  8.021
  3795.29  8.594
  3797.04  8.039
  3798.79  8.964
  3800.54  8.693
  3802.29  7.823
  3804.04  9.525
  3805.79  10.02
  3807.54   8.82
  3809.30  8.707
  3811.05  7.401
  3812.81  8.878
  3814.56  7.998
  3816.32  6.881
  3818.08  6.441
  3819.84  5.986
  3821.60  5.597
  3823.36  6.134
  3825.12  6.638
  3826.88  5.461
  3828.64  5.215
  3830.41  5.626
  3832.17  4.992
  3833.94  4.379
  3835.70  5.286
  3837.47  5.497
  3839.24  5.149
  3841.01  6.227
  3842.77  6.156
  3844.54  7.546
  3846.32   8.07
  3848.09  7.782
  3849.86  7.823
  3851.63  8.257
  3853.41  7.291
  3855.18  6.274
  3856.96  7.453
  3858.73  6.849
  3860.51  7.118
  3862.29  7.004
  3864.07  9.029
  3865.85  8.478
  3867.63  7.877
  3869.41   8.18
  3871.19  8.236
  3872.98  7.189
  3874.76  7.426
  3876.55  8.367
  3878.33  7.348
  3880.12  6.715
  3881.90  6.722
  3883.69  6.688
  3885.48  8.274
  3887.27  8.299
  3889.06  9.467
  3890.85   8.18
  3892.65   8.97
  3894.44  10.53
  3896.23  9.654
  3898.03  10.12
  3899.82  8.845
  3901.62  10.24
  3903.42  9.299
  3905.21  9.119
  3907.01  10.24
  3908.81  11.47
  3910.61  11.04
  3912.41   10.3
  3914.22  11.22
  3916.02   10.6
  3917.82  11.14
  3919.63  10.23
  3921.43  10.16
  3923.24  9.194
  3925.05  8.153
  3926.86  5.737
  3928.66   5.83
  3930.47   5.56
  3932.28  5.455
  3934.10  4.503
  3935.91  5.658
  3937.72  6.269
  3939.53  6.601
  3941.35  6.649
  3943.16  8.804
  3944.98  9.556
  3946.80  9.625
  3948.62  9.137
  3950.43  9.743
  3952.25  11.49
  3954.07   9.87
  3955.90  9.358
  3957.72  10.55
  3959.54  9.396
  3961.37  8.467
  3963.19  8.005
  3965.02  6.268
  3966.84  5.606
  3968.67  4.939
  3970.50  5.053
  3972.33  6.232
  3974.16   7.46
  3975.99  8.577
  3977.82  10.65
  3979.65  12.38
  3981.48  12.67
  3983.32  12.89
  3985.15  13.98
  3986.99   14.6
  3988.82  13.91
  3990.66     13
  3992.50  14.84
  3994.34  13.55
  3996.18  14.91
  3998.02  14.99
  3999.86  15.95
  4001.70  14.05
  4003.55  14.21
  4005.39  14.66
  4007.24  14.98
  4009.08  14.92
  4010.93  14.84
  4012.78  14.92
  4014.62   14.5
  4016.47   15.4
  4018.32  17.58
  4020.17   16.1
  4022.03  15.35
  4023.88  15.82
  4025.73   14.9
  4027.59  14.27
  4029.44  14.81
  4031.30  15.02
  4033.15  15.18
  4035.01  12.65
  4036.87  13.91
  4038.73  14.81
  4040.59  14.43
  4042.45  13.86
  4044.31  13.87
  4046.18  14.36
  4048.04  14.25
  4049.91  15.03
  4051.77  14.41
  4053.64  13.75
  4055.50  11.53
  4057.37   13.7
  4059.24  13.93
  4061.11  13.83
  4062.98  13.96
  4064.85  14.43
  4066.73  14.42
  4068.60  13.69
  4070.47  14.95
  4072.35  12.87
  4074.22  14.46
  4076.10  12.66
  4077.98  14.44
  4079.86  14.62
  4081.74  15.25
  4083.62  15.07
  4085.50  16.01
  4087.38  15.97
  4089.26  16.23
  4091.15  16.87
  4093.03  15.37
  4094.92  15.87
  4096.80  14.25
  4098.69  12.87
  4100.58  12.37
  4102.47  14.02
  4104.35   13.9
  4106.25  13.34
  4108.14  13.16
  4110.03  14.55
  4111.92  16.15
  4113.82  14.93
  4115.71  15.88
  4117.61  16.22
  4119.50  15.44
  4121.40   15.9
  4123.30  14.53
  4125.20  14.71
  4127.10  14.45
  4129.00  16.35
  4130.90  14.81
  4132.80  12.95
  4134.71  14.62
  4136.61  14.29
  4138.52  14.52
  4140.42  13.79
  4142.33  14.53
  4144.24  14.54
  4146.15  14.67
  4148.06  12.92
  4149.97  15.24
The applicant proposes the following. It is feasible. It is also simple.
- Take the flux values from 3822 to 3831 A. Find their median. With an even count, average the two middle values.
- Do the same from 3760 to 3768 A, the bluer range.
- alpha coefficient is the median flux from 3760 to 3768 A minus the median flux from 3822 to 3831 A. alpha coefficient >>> 2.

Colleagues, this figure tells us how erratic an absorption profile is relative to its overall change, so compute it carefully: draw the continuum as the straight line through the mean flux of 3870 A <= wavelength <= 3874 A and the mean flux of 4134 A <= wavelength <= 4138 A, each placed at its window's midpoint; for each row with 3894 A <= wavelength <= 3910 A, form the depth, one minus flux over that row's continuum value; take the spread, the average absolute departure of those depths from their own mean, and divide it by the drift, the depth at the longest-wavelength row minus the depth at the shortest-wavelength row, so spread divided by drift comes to -1.3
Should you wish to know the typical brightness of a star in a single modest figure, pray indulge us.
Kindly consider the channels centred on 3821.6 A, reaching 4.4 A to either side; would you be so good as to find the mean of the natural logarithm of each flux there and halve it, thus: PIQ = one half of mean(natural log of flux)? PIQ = 0.91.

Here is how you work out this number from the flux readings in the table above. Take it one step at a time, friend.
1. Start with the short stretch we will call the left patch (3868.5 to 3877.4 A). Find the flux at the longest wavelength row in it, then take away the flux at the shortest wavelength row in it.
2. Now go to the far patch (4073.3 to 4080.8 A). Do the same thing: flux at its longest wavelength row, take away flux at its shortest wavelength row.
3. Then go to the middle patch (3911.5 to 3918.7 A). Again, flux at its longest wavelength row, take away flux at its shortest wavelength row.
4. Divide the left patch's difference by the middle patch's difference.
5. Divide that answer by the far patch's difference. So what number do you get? 1.4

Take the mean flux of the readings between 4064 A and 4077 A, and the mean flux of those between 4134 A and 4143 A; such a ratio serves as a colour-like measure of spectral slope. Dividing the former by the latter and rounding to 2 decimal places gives 0.97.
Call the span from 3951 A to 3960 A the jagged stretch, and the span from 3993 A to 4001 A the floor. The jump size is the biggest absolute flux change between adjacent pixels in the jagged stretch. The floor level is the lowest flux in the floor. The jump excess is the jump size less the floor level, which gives -11.9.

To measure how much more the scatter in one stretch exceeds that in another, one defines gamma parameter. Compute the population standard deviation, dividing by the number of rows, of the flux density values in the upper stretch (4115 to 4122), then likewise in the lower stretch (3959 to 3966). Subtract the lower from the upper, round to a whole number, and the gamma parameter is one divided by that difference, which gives -1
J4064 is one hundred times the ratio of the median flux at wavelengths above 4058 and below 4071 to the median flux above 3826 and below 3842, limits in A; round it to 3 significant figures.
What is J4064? 264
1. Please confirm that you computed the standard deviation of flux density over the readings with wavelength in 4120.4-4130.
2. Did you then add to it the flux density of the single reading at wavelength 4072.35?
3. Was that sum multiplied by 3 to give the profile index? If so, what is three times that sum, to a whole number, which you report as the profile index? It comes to 41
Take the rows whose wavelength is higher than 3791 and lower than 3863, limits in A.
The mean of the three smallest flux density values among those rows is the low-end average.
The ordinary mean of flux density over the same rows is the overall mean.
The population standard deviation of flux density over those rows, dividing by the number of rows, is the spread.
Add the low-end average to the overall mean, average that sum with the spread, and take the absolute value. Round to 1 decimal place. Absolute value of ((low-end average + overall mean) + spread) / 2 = 6.7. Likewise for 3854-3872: 7.6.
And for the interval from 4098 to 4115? 13.9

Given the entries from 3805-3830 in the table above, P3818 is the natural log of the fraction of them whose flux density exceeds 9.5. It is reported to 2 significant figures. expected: -2.6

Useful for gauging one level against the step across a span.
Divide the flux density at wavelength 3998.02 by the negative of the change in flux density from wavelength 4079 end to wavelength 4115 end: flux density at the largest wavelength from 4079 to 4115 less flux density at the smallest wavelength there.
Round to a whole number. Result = -48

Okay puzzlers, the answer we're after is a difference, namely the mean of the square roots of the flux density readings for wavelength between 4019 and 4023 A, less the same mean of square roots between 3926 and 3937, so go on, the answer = 1.6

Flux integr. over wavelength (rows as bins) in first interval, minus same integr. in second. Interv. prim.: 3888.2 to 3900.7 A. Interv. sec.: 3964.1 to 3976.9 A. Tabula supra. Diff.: 37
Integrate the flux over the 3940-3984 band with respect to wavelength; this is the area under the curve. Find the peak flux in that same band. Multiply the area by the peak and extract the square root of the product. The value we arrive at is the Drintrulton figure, 71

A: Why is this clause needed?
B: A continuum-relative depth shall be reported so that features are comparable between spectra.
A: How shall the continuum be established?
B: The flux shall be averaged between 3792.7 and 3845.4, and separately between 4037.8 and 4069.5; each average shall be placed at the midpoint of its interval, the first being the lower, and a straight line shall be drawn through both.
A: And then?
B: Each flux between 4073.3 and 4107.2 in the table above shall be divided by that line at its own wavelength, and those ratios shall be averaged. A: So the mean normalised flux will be 0.97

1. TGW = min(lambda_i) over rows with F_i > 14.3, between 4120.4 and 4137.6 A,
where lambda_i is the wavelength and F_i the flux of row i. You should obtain 4121.40 A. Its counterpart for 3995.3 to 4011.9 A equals 3996.18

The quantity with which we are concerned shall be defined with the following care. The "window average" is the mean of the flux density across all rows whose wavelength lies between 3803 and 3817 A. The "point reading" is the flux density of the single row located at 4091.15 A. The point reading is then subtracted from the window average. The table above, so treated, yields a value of -8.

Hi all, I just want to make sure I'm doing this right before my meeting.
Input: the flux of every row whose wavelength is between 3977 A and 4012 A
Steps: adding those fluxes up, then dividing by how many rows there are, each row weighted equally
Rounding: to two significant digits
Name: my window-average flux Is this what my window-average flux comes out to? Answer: 14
